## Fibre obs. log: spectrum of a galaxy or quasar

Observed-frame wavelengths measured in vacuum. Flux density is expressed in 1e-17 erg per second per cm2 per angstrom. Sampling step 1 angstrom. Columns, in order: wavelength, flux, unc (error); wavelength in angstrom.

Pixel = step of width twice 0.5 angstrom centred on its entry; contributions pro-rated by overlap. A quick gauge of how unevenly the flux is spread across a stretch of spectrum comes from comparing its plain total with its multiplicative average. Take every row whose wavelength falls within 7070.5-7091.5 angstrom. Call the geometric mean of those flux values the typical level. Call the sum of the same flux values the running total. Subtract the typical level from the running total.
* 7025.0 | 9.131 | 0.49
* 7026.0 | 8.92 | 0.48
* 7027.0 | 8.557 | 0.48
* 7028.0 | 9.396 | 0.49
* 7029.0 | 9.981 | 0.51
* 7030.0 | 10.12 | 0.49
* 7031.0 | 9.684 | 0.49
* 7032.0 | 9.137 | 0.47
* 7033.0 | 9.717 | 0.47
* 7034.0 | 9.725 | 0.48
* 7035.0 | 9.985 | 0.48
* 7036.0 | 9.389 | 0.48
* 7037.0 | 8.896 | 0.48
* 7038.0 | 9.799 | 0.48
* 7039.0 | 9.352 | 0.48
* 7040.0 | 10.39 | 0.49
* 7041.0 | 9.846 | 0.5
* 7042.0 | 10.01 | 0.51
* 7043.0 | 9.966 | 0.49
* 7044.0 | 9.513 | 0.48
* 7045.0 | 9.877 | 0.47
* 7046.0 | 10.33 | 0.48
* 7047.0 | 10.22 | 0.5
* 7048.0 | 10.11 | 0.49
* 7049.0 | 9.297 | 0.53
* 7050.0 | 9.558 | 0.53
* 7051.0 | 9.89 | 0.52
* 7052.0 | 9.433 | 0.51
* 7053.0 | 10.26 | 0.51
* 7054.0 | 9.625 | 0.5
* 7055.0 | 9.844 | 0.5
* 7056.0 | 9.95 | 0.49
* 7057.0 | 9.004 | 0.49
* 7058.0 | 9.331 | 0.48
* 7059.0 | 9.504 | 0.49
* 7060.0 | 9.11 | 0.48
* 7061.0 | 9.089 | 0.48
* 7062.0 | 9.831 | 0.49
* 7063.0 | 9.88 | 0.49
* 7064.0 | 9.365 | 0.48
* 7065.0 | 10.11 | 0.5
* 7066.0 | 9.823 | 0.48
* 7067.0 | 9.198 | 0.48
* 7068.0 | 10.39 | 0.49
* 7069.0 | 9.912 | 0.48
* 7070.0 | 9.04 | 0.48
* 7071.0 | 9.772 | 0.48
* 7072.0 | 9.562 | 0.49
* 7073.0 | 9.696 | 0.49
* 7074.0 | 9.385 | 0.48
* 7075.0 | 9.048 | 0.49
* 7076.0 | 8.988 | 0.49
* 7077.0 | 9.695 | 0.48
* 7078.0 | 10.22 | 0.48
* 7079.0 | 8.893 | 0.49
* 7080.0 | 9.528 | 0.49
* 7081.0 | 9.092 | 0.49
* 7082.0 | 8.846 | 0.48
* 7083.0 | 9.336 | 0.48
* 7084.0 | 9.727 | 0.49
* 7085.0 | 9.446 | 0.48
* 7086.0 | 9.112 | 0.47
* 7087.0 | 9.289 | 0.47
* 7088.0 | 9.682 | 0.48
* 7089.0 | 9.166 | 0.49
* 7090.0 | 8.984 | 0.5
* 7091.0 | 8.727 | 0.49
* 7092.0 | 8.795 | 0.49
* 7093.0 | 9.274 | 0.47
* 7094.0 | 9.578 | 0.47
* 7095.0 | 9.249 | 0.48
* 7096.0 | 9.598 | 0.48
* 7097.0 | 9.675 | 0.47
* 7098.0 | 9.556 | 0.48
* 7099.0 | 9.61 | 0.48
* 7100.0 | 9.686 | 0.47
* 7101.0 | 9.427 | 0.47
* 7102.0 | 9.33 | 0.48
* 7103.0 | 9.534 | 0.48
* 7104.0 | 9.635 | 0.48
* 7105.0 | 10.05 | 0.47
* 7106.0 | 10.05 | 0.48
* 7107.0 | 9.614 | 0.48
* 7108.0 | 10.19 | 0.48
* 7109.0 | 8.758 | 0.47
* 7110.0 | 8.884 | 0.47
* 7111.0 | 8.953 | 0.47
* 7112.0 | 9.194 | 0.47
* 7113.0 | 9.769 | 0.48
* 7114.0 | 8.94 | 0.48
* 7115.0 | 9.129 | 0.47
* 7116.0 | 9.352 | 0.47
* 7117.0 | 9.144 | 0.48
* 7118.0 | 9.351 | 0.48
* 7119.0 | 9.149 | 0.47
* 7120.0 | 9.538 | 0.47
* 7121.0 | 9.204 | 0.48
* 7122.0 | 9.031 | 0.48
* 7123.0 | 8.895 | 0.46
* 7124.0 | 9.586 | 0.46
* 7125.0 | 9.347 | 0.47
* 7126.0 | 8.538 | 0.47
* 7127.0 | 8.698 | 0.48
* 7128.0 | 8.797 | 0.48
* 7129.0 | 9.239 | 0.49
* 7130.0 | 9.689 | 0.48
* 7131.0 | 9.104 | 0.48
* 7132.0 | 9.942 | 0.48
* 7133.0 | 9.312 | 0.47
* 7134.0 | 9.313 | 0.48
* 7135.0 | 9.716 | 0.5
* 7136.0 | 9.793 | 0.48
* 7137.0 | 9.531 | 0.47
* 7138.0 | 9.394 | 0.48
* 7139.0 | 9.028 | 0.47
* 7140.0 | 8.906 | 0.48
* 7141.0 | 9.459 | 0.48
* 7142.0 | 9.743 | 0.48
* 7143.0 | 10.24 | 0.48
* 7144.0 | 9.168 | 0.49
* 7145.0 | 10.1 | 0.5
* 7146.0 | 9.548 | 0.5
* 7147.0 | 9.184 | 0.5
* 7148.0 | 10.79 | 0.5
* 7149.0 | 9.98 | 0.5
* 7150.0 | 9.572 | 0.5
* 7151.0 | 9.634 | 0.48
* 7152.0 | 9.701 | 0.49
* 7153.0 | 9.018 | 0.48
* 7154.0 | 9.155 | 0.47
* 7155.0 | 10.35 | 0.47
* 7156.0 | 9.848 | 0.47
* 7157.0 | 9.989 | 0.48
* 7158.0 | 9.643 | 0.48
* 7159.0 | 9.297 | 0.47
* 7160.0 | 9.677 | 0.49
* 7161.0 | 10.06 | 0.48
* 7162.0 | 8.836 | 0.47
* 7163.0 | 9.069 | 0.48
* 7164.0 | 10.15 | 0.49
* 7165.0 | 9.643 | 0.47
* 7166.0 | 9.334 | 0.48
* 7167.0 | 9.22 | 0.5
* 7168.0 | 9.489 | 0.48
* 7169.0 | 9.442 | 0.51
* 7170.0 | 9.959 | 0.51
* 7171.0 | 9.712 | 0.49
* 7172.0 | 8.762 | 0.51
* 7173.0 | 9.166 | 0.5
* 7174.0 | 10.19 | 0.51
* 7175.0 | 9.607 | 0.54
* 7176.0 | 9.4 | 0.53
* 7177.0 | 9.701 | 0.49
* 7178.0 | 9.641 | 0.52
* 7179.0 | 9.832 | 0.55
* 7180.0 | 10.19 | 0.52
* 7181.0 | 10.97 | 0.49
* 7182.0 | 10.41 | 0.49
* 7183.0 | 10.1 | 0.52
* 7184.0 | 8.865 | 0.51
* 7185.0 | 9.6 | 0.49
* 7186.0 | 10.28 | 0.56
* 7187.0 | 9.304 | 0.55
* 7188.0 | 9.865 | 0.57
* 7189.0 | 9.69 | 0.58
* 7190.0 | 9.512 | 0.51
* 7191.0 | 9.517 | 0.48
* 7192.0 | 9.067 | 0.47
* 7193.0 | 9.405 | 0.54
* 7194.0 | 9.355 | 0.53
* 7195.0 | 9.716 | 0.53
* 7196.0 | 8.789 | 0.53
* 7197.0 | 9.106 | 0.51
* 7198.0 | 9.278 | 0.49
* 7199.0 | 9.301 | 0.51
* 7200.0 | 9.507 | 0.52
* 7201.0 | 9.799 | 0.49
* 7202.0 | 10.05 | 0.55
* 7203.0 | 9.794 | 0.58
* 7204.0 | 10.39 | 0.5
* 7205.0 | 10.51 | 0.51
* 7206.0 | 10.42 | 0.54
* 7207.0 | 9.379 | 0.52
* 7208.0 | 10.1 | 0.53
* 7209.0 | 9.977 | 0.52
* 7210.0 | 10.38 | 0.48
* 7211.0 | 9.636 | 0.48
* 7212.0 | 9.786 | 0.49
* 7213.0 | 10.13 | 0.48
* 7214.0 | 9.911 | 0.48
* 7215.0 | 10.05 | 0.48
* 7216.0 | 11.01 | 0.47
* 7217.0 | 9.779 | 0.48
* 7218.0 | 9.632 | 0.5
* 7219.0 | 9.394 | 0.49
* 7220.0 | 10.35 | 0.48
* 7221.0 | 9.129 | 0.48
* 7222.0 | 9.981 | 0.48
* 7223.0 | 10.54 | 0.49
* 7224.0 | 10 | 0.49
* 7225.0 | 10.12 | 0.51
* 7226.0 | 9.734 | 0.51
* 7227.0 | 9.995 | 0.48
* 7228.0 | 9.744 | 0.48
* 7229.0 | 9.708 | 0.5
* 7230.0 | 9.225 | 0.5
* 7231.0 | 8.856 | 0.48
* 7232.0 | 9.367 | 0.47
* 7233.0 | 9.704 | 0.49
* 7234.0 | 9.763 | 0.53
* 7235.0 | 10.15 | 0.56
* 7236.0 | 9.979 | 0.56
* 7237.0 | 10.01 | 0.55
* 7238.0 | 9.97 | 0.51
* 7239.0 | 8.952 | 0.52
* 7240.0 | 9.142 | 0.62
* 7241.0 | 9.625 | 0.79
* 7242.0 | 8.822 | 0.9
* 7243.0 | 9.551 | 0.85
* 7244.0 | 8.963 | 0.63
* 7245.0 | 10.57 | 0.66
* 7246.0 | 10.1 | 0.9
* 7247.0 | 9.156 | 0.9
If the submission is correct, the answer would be 187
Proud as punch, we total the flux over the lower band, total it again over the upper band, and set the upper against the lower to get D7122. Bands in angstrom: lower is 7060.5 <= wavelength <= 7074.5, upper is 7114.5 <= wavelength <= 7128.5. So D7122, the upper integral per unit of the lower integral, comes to 0.95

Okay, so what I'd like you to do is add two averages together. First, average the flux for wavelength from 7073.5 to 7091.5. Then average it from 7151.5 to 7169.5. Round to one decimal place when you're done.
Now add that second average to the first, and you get 18.8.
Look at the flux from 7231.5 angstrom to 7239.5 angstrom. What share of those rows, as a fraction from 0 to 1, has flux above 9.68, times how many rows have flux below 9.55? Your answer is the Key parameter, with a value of 1.5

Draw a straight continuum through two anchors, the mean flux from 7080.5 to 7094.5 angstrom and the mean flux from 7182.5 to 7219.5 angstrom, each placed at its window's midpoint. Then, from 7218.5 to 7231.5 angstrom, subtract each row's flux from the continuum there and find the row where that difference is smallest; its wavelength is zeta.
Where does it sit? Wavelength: 7223.0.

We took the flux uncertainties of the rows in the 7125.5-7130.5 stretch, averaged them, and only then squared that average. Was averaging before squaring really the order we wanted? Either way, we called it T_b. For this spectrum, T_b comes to 0.23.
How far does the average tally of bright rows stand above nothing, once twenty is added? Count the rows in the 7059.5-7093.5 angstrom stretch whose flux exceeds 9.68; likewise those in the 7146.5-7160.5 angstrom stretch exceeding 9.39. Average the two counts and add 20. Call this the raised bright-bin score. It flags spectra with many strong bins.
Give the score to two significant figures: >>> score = 31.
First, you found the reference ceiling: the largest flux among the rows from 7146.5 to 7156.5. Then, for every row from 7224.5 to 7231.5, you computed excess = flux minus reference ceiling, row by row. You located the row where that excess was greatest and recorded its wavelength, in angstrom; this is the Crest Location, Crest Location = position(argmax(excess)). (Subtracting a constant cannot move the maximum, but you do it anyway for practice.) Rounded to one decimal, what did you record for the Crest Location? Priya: 7225.0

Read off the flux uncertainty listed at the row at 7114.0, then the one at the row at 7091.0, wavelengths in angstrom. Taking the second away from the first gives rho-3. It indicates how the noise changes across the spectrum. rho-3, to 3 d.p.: -0.010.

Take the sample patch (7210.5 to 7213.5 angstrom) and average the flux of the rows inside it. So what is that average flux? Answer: 9.85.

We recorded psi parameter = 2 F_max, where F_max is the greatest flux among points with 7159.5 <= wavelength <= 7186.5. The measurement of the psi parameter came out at 21.9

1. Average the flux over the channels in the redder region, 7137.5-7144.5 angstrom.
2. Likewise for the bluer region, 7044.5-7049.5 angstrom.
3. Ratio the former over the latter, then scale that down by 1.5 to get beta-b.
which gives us 0.63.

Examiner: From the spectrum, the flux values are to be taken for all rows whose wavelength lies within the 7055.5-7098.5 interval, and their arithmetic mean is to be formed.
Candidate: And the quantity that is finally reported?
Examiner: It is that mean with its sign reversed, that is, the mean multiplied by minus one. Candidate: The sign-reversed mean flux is -9.43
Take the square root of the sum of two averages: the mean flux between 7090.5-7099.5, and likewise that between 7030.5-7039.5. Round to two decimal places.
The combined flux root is 4.34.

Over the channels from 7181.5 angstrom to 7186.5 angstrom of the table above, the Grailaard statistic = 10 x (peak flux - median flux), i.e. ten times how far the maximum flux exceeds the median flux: 3.1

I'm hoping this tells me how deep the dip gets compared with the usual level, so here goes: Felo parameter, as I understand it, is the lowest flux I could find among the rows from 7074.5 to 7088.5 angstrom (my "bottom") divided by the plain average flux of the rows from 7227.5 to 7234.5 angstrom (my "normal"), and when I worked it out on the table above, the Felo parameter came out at 0.933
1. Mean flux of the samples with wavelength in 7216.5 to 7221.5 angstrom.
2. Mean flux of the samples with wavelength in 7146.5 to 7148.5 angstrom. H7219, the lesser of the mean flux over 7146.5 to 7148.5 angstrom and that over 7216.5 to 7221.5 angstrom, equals 9.66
